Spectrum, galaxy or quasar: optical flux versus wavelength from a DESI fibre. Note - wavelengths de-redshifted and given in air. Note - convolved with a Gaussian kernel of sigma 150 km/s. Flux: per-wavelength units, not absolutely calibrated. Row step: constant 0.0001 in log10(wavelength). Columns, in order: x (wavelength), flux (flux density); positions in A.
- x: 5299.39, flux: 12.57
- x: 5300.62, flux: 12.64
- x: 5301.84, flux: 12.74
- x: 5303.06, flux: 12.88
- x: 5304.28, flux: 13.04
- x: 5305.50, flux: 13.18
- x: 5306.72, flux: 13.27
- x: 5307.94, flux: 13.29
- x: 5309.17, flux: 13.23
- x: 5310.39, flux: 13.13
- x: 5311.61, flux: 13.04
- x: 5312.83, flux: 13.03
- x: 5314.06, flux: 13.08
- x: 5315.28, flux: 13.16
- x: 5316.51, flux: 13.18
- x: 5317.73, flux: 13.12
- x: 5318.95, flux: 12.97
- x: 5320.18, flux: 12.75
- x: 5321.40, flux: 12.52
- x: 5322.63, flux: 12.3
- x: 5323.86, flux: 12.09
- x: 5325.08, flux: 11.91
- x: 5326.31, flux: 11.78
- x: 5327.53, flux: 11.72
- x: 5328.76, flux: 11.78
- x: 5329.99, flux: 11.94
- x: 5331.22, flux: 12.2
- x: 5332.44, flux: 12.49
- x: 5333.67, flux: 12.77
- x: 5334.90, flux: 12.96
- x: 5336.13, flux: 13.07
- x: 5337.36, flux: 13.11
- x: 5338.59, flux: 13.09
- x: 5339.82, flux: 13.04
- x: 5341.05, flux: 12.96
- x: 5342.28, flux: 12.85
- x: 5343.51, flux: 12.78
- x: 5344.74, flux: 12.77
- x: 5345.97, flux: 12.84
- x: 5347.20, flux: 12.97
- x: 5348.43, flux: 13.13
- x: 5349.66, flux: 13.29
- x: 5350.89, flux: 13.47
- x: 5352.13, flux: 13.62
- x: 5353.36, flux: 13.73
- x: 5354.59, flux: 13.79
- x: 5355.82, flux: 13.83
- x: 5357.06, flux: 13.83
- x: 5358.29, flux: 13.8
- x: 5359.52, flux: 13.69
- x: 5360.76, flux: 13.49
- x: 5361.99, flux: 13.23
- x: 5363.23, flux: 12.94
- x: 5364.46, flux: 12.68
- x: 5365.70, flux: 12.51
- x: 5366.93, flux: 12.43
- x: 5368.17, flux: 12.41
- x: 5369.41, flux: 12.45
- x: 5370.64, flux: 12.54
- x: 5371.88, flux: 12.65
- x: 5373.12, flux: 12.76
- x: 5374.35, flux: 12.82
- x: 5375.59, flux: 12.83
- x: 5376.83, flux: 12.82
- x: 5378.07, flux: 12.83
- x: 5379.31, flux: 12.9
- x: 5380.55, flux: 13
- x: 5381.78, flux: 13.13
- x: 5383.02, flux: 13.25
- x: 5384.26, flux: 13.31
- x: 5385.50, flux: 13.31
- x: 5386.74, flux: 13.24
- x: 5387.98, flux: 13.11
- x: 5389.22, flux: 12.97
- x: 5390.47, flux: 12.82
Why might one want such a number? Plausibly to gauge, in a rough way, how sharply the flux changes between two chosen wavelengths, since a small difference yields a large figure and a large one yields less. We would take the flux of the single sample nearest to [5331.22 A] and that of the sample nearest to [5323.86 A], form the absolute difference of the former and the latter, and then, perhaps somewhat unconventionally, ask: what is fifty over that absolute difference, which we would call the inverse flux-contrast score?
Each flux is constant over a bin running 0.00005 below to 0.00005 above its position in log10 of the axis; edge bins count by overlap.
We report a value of 455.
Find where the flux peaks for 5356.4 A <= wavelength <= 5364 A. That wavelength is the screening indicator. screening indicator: 5357.06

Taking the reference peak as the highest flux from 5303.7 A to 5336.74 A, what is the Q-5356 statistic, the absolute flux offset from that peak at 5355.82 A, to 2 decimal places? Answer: 0.54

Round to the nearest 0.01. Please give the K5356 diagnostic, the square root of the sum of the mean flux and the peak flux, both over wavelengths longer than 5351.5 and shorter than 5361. 5.25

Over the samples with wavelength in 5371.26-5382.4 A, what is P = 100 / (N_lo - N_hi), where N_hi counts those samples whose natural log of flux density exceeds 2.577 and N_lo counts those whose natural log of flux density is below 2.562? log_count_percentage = 14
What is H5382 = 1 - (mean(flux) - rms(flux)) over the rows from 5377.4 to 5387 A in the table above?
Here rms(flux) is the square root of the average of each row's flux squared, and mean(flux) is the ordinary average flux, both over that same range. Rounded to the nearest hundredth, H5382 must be 1.00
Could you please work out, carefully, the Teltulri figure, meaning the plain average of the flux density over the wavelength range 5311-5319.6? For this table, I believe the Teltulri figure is 13.08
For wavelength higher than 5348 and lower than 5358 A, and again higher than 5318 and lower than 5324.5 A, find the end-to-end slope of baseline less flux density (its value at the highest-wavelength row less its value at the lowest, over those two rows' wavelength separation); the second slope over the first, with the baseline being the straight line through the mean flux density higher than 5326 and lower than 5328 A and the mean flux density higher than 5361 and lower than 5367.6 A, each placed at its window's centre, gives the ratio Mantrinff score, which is -4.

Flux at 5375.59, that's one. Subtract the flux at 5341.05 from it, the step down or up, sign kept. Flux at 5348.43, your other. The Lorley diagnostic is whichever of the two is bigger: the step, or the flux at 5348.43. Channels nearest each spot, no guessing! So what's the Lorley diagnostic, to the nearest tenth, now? 13.1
